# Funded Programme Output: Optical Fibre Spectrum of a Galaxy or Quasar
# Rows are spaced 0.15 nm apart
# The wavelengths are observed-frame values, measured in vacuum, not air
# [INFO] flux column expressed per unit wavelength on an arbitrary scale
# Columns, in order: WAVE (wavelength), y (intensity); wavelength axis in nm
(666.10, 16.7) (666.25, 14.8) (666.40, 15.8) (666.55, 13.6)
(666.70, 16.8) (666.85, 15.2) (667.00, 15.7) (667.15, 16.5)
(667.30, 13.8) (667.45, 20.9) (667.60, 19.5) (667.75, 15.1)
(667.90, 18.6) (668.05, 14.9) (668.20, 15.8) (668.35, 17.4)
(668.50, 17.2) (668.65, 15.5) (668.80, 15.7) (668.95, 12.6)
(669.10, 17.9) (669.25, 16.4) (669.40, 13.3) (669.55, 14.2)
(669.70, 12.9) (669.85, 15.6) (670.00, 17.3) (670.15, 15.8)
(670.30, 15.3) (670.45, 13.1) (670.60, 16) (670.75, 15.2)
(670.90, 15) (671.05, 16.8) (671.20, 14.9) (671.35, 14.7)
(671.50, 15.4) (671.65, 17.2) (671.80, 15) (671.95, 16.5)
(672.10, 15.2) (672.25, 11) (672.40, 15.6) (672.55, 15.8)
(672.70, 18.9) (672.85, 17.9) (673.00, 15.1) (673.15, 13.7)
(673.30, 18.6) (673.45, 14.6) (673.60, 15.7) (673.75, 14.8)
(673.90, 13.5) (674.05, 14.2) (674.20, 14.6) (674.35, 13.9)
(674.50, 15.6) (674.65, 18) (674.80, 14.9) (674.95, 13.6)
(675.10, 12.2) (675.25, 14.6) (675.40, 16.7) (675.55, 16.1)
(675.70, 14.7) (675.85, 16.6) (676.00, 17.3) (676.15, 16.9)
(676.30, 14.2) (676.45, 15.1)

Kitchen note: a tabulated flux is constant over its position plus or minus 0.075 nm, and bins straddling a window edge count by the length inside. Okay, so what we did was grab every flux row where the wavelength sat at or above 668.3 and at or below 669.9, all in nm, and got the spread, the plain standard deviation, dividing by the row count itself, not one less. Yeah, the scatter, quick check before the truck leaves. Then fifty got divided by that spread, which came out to 28.2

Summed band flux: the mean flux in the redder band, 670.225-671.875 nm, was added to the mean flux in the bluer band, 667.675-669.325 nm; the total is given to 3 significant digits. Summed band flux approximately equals 31.4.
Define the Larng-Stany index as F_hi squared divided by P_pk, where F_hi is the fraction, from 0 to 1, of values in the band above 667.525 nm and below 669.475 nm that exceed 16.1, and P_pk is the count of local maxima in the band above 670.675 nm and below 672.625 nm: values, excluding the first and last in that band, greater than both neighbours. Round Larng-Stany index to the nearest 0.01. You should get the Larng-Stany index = 0.07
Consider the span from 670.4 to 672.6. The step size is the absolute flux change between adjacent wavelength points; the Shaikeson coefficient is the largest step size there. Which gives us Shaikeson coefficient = 4.6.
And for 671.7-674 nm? 4.9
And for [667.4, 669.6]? 5.3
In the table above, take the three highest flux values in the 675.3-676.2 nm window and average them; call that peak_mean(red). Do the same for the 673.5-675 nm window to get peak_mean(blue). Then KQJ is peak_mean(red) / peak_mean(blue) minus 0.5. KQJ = 0.532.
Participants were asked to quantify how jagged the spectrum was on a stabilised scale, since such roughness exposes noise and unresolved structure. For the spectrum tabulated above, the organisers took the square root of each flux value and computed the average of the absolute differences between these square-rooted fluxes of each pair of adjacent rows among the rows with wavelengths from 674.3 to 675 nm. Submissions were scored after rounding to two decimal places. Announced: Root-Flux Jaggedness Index 0.27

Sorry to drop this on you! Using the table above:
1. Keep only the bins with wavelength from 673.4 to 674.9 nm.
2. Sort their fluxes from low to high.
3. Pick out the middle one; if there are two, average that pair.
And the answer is 14.7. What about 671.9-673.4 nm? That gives 15.7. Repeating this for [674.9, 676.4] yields 15.4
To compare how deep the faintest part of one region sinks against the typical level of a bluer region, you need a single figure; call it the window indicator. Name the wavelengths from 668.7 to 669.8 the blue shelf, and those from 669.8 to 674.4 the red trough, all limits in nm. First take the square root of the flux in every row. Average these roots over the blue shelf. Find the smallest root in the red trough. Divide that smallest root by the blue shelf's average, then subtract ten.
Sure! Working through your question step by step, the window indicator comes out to -9.13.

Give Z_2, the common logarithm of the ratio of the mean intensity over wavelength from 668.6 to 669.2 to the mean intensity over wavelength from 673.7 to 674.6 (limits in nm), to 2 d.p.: 0.03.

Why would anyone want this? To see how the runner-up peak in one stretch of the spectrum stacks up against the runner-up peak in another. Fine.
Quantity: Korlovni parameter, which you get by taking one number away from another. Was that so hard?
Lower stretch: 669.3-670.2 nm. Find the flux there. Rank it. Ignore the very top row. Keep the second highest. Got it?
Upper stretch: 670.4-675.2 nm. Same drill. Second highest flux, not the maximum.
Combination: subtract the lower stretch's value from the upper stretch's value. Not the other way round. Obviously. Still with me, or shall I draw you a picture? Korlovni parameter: 3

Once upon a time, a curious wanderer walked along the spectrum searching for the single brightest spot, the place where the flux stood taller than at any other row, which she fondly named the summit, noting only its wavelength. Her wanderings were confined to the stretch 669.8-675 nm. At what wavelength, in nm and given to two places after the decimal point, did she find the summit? 672.70 nm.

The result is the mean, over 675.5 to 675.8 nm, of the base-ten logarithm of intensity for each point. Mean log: 1.19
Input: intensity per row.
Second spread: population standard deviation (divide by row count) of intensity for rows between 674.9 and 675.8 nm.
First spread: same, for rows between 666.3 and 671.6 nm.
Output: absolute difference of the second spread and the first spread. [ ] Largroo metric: 0.28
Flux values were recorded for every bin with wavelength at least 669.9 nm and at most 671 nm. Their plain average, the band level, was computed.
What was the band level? 15.4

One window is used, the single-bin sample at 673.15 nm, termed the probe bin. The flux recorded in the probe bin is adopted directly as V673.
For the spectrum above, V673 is 13.7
